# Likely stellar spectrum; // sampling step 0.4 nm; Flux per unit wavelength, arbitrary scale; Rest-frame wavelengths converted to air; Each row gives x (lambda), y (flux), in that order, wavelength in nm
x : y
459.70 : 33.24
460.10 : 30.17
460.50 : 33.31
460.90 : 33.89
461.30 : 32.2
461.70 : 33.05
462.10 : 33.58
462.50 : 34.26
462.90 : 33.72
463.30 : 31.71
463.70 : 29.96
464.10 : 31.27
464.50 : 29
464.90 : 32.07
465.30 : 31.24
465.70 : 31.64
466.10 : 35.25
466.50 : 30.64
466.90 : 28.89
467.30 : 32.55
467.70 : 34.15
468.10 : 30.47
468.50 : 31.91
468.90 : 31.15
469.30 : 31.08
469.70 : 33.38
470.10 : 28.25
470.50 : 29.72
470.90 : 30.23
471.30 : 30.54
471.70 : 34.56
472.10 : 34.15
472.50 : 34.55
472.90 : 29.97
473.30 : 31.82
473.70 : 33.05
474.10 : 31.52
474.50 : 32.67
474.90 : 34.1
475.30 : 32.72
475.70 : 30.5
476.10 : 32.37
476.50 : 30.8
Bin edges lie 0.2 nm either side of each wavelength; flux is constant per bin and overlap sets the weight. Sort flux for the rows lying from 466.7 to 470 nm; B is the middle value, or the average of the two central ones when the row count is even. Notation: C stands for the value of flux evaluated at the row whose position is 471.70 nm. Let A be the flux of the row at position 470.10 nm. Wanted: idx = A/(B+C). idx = 0.43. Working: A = 28.25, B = 31.5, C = 34.56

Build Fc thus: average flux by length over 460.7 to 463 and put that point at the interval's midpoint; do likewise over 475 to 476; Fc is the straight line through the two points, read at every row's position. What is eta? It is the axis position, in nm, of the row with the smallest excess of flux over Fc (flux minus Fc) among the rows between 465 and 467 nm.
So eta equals 466.90 nm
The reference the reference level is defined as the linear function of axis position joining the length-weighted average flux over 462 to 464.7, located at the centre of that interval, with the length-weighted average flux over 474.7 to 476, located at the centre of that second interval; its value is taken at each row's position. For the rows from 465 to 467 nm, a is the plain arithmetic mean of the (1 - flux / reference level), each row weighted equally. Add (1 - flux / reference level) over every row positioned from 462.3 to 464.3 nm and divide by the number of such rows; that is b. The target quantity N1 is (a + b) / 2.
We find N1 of 0.002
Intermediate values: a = 0.01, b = -0.010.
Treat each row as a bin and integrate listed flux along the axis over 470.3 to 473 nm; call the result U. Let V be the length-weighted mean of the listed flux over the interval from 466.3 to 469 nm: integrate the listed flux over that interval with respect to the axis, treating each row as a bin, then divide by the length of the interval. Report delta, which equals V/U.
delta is 0.363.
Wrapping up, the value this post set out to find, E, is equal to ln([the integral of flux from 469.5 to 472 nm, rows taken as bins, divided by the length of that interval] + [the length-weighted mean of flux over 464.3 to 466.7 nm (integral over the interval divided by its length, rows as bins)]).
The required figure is 4.14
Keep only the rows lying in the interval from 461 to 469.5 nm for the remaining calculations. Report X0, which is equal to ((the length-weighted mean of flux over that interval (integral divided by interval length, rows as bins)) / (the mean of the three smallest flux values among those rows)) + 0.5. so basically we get 1.59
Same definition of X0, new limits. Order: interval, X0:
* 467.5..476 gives 1.59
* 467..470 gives 1.53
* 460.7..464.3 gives 1.55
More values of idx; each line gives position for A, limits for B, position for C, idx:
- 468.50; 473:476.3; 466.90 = 0.52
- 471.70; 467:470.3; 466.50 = 0.56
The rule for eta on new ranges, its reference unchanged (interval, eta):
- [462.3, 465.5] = 464.50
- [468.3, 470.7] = 470.10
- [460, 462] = 460.10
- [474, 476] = 475.70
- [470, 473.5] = 470.10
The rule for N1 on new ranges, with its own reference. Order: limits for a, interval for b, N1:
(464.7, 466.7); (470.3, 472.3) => 0.003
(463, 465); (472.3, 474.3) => 0.020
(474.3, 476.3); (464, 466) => 0.013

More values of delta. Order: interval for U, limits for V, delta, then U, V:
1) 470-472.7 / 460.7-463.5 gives 0.386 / 86.0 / 33.2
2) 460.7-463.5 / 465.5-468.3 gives 0.344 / 93.0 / 31.9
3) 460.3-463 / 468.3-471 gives 0.342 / 90.2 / 30.8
